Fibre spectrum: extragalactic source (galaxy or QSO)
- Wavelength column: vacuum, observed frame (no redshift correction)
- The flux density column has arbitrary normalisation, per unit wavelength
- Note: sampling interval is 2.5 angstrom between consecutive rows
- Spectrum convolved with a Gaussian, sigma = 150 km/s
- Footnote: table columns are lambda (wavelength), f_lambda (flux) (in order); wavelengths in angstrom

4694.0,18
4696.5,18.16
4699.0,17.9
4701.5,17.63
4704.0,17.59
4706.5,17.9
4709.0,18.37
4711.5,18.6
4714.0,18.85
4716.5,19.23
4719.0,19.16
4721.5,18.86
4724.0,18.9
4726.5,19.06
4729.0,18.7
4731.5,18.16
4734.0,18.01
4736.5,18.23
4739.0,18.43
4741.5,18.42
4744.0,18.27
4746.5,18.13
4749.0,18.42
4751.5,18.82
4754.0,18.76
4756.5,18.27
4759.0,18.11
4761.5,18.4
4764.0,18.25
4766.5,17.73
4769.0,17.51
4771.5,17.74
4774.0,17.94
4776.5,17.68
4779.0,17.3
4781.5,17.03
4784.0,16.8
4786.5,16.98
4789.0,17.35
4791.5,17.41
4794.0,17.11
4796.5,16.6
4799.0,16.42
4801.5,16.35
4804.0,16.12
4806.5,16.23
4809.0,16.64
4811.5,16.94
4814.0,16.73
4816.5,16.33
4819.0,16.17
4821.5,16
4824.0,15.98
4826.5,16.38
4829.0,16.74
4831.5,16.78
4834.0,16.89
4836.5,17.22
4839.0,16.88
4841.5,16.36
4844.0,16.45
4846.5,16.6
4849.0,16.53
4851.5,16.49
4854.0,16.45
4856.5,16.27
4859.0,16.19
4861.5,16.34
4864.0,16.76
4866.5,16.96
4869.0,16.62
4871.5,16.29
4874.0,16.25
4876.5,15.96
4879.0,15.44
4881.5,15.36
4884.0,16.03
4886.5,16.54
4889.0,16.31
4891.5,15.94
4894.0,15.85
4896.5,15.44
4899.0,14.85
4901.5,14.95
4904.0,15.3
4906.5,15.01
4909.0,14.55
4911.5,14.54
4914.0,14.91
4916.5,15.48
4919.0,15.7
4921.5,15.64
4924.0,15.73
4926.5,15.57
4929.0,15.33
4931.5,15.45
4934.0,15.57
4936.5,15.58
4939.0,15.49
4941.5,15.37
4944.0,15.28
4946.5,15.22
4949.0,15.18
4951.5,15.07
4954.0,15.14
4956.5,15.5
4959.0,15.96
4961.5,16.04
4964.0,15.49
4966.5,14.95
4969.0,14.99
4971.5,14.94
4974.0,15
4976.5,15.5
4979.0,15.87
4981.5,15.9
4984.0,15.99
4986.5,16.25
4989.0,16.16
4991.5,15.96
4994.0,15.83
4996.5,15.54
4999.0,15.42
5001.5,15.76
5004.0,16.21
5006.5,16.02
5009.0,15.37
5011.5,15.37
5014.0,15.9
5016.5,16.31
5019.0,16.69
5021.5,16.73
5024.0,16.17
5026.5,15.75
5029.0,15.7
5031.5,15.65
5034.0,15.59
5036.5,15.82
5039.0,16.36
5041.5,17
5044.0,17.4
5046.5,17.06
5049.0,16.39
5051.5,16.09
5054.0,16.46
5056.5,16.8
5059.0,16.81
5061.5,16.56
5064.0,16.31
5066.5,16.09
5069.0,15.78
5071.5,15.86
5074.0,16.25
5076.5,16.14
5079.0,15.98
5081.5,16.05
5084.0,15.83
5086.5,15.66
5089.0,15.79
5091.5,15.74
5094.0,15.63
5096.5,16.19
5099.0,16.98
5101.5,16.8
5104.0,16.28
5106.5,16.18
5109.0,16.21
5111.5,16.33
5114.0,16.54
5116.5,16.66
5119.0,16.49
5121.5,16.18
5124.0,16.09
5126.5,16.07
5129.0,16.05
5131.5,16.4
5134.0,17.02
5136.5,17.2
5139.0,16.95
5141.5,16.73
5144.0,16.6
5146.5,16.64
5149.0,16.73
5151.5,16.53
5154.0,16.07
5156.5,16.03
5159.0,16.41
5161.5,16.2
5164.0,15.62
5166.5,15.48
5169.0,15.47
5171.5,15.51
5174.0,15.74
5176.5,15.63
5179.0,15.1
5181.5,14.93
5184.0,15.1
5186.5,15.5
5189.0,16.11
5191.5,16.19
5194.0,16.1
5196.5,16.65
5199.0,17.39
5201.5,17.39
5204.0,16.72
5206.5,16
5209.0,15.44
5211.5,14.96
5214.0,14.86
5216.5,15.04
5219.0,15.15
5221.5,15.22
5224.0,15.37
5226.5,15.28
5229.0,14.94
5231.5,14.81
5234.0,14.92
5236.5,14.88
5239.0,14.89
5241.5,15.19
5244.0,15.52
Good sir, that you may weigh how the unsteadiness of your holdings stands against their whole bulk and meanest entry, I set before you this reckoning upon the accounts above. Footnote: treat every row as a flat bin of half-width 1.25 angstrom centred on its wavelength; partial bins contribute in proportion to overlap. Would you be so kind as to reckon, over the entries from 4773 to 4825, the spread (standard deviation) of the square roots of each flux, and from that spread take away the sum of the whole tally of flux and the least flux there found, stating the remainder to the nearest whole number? -368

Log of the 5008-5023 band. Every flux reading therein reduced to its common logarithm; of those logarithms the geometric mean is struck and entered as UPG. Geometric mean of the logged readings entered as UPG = 1.21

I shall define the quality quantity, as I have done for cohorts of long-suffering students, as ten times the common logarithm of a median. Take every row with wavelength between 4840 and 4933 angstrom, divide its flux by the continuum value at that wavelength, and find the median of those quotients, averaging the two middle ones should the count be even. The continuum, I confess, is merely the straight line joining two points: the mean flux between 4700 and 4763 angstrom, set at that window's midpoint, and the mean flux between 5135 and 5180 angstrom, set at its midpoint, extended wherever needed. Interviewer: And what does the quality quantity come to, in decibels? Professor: -0.4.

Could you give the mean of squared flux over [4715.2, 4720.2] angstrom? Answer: 368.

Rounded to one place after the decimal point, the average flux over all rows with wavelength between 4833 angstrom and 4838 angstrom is 17.1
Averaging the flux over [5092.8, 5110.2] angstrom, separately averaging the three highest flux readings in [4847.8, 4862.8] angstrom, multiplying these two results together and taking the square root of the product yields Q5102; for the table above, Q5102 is 16.4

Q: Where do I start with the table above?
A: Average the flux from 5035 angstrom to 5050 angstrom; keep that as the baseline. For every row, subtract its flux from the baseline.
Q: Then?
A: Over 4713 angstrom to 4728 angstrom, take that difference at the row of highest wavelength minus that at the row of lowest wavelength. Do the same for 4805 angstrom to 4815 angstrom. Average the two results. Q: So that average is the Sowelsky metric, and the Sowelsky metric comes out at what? -0.4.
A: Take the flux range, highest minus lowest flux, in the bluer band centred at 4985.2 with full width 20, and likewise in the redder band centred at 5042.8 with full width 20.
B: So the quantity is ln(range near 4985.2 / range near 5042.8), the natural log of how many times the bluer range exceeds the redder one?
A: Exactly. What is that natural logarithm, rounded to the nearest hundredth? -0.88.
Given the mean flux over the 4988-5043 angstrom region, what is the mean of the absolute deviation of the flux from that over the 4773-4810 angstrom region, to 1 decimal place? 1.0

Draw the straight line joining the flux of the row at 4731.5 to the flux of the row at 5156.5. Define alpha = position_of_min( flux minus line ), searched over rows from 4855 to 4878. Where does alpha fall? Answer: 4876.5 angstrom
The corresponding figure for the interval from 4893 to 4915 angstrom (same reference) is 4909.0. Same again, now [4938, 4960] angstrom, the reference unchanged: 4951.5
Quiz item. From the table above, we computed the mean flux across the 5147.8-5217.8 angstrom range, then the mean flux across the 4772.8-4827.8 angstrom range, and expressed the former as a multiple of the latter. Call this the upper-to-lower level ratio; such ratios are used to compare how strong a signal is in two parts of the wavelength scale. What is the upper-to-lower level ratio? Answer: 0.949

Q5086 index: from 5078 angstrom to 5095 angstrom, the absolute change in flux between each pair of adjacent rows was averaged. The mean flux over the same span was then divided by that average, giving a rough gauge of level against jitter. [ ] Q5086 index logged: 126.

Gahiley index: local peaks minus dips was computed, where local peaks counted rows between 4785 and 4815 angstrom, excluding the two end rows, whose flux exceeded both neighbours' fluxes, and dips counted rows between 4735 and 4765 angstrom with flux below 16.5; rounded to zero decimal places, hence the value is 2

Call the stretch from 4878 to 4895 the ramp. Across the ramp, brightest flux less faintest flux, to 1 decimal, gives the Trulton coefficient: 1.2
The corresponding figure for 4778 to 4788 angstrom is 0.5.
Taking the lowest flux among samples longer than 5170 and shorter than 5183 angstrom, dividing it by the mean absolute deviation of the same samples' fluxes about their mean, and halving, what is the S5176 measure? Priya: 25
